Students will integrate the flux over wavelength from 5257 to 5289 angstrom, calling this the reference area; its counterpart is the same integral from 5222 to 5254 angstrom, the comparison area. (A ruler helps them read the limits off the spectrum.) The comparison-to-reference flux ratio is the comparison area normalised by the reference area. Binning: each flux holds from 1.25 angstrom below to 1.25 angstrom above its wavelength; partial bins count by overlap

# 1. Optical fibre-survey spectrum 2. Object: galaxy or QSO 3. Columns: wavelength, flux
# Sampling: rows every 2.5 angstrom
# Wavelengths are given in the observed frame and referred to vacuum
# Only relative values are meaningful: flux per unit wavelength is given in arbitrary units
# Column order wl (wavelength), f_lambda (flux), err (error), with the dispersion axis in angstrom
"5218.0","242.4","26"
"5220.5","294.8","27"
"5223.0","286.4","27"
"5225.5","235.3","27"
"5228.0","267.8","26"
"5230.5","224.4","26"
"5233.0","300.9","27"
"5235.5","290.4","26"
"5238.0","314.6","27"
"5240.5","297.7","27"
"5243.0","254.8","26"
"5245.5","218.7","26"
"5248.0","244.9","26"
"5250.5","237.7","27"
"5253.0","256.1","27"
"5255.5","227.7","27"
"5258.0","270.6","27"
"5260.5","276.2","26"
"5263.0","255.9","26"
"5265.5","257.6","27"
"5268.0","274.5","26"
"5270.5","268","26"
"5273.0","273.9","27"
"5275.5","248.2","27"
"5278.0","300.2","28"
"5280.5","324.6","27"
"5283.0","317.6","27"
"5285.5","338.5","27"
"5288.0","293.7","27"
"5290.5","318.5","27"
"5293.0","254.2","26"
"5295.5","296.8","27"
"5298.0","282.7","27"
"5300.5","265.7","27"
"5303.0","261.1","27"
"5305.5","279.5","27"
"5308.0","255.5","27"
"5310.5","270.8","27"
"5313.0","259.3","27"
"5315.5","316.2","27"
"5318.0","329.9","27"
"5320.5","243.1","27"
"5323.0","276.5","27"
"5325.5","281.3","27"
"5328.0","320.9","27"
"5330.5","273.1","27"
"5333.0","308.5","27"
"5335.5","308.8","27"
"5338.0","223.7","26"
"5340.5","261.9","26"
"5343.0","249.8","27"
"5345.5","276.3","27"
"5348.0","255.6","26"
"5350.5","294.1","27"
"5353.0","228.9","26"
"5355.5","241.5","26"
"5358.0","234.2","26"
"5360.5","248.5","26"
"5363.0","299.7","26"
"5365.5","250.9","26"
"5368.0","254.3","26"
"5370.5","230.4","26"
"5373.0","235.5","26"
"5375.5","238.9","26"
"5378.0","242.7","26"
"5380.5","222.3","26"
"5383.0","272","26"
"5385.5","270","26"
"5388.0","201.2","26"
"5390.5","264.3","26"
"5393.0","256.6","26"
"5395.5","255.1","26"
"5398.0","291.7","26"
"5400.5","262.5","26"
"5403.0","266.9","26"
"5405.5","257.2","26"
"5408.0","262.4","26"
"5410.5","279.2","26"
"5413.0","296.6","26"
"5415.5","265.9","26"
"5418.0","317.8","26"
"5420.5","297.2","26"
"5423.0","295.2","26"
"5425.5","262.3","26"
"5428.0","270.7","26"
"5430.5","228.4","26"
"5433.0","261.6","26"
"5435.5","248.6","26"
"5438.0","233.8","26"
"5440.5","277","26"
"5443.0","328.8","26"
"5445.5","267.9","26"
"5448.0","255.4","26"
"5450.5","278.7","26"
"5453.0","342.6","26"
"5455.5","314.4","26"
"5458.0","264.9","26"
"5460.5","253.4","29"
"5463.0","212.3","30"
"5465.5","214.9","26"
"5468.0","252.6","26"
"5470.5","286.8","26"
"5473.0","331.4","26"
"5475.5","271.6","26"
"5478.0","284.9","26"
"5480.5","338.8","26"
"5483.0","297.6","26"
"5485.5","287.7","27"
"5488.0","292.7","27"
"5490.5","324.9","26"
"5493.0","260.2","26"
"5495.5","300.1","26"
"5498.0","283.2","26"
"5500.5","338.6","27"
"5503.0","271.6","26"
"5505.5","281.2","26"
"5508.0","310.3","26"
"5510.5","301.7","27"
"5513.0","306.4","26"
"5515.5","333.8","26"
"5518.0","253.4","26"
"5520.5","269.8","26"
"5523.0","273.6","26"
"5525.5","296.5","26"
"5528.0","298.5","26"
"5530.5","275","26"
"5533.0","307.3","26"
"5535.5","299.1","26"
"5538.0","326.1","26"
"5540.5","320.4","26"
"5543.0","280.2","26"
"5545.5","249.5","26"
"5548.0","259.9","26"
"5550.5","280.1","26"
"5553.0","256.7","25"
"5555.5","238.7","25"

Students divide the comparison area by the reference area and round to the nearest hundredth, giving 0.93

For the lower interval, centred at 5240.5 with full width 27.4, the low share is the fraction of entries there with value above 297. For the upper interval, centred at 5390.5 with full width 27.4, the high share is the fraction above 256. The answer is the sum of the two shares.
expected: 0.91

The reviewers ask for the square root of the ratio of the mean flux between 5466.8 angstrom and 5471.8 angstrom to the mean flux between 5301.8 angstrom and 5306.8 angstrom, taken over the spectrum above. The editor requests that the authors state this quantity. 1.00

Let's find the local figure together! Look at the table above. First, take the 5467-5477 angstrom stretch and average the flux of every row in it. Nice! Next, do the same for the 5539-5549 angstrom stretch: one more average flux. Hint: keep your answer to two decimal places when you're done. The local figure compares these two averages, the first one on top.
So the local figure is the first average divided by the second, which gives 1.03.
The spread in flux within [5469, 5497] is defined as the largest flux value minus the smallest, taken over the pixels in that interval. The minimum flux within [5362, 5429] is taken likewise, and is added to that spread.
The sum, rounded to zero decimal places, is 280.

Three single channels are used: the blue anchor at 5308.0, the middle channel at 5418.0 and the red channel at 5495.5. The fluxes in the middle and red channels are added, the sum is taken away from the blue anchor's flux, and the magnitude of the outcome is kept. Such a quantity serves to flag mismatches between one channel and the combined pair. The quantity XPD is 362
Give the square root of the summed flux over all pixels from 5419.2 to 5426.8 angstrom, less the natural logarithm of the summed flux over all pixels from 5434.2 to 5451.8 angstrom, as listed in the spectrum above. 22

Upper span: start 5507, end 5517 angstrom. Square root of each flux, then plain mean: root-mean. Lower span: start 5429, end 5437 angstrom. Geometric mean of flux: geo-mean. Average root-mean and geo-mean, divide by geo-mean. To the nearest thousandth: 0.536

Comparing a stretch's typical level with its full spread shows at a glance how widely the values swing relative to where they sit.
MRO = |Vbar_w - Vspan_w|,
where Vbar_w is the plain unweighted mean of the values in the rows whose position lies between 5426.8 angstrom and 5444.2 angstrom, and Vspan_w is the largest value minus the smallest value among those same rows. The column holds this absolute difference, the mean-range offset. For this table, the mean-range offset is 164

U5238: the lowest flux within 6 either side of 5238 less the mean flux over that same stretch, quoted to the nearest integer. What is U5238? -37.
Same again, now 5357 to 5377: -19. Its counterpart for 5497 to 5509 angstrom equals -25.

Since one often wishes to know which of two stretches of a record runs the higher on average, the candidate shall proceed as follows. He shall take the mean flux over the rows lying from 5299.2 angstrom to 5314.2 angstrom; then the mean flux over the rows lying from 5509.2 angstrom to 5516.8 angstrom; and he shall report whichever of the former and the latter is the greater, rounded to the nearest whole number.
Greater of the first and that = 314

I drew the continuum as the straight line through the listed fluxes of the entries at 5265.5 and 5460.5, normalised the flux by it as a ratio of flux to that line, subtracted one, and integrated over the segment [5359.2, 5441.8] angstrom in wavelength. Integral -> 2.1 angstrom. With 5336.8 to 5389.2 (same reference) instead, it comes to -1.3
